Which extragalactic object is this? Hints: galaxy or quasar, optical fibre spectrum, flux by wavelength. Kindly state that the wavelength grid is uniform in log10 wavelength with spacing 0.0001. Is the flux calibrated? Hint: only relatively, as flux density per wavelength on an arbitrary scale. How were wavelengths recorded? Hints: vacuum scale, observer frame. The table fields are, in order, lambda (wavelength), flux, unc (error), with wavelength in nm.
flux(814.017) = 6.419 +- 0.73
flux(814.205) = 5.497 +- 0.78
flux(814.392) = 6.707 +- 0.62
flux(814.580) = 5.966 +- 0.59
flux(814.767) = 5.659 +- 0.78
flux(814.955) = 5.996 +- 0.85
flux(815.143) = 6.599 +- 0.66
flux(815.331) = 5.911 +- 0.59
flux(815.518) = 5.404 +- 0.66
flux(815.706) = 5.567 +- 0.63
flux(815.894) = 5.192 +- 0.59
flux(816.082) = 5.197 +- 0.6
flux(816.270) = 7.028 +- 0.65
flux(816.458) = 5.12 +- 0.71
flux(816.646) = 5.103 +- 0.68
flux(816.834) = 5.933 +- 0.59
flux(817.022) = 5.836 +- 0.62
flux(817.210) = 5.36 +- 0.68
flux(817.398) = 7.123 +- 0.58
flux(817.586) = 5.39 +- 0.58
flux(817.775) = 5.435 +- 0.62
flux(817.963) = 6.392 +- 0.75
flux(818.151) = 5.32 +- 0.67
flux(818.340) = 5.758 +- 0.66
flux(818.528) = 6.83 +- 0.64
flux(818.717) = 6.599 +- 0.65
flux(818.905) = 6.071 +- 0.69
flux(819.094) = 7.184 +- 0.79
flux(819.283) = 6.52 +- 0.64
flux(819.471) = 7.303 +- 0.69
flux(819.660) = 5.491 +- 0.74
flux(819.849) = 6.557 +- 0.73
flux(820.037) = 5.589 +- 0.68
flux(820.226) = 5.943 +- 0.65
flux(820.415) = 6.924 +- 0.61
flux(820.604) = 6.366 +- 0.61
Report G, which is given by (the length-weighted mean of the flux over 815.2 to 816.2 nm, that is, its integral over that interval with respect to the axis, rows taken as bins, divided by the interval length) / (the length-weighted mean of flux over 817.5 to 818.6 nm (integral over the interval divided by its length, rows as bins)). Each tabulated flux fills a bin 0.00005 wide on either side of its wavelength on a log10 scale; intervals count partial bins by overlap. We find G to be 0.95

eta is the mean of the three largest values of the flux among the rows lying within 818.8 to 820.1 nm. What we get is 7.0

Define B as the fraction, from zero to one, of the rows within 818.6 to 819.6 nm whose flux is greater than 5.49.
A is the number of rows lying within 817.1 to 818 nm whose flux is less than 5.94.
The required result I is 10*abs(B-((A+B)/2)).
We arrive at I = 10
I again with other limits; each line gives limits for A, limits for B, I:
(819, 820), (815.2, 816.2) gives 3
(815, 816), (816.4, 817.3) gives 18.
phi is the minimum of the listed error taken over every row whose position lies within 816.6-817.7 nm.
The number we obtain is 0.58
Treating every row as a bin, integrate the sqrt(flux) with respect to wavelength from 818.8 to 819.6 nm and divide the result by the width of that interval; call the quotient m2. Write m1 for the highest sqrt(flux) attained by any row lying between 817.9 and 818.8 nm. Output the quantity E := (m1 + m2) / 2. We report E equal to 2.60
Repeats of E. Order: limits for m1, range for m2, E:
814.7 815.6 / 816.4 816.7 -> 2.41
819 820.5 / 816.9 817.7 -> 2.57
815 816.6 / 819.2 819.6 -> 2.63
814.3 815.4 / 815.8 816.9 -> 2.47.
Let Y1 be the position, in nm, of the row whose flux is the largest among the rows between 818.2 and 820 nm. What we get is 819.471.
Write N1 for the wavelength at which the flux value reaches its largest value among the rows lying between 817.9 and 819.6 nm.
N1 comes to 819.471 nm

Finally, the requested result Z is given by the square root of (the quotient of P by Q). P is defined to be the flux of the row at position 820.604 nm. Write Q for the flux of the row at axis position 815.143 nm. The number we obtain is 0.98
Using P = 6.366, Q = 6.599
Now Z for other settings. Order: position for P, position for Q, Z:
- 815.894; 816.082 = 1.00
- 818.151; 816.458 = 1.02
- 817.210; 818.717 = 0.90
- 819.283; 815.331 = 1.05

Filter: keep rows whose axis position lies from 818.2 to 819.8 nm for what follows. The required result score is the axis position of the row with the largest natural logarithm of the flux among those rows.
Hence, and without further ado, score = 819.471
